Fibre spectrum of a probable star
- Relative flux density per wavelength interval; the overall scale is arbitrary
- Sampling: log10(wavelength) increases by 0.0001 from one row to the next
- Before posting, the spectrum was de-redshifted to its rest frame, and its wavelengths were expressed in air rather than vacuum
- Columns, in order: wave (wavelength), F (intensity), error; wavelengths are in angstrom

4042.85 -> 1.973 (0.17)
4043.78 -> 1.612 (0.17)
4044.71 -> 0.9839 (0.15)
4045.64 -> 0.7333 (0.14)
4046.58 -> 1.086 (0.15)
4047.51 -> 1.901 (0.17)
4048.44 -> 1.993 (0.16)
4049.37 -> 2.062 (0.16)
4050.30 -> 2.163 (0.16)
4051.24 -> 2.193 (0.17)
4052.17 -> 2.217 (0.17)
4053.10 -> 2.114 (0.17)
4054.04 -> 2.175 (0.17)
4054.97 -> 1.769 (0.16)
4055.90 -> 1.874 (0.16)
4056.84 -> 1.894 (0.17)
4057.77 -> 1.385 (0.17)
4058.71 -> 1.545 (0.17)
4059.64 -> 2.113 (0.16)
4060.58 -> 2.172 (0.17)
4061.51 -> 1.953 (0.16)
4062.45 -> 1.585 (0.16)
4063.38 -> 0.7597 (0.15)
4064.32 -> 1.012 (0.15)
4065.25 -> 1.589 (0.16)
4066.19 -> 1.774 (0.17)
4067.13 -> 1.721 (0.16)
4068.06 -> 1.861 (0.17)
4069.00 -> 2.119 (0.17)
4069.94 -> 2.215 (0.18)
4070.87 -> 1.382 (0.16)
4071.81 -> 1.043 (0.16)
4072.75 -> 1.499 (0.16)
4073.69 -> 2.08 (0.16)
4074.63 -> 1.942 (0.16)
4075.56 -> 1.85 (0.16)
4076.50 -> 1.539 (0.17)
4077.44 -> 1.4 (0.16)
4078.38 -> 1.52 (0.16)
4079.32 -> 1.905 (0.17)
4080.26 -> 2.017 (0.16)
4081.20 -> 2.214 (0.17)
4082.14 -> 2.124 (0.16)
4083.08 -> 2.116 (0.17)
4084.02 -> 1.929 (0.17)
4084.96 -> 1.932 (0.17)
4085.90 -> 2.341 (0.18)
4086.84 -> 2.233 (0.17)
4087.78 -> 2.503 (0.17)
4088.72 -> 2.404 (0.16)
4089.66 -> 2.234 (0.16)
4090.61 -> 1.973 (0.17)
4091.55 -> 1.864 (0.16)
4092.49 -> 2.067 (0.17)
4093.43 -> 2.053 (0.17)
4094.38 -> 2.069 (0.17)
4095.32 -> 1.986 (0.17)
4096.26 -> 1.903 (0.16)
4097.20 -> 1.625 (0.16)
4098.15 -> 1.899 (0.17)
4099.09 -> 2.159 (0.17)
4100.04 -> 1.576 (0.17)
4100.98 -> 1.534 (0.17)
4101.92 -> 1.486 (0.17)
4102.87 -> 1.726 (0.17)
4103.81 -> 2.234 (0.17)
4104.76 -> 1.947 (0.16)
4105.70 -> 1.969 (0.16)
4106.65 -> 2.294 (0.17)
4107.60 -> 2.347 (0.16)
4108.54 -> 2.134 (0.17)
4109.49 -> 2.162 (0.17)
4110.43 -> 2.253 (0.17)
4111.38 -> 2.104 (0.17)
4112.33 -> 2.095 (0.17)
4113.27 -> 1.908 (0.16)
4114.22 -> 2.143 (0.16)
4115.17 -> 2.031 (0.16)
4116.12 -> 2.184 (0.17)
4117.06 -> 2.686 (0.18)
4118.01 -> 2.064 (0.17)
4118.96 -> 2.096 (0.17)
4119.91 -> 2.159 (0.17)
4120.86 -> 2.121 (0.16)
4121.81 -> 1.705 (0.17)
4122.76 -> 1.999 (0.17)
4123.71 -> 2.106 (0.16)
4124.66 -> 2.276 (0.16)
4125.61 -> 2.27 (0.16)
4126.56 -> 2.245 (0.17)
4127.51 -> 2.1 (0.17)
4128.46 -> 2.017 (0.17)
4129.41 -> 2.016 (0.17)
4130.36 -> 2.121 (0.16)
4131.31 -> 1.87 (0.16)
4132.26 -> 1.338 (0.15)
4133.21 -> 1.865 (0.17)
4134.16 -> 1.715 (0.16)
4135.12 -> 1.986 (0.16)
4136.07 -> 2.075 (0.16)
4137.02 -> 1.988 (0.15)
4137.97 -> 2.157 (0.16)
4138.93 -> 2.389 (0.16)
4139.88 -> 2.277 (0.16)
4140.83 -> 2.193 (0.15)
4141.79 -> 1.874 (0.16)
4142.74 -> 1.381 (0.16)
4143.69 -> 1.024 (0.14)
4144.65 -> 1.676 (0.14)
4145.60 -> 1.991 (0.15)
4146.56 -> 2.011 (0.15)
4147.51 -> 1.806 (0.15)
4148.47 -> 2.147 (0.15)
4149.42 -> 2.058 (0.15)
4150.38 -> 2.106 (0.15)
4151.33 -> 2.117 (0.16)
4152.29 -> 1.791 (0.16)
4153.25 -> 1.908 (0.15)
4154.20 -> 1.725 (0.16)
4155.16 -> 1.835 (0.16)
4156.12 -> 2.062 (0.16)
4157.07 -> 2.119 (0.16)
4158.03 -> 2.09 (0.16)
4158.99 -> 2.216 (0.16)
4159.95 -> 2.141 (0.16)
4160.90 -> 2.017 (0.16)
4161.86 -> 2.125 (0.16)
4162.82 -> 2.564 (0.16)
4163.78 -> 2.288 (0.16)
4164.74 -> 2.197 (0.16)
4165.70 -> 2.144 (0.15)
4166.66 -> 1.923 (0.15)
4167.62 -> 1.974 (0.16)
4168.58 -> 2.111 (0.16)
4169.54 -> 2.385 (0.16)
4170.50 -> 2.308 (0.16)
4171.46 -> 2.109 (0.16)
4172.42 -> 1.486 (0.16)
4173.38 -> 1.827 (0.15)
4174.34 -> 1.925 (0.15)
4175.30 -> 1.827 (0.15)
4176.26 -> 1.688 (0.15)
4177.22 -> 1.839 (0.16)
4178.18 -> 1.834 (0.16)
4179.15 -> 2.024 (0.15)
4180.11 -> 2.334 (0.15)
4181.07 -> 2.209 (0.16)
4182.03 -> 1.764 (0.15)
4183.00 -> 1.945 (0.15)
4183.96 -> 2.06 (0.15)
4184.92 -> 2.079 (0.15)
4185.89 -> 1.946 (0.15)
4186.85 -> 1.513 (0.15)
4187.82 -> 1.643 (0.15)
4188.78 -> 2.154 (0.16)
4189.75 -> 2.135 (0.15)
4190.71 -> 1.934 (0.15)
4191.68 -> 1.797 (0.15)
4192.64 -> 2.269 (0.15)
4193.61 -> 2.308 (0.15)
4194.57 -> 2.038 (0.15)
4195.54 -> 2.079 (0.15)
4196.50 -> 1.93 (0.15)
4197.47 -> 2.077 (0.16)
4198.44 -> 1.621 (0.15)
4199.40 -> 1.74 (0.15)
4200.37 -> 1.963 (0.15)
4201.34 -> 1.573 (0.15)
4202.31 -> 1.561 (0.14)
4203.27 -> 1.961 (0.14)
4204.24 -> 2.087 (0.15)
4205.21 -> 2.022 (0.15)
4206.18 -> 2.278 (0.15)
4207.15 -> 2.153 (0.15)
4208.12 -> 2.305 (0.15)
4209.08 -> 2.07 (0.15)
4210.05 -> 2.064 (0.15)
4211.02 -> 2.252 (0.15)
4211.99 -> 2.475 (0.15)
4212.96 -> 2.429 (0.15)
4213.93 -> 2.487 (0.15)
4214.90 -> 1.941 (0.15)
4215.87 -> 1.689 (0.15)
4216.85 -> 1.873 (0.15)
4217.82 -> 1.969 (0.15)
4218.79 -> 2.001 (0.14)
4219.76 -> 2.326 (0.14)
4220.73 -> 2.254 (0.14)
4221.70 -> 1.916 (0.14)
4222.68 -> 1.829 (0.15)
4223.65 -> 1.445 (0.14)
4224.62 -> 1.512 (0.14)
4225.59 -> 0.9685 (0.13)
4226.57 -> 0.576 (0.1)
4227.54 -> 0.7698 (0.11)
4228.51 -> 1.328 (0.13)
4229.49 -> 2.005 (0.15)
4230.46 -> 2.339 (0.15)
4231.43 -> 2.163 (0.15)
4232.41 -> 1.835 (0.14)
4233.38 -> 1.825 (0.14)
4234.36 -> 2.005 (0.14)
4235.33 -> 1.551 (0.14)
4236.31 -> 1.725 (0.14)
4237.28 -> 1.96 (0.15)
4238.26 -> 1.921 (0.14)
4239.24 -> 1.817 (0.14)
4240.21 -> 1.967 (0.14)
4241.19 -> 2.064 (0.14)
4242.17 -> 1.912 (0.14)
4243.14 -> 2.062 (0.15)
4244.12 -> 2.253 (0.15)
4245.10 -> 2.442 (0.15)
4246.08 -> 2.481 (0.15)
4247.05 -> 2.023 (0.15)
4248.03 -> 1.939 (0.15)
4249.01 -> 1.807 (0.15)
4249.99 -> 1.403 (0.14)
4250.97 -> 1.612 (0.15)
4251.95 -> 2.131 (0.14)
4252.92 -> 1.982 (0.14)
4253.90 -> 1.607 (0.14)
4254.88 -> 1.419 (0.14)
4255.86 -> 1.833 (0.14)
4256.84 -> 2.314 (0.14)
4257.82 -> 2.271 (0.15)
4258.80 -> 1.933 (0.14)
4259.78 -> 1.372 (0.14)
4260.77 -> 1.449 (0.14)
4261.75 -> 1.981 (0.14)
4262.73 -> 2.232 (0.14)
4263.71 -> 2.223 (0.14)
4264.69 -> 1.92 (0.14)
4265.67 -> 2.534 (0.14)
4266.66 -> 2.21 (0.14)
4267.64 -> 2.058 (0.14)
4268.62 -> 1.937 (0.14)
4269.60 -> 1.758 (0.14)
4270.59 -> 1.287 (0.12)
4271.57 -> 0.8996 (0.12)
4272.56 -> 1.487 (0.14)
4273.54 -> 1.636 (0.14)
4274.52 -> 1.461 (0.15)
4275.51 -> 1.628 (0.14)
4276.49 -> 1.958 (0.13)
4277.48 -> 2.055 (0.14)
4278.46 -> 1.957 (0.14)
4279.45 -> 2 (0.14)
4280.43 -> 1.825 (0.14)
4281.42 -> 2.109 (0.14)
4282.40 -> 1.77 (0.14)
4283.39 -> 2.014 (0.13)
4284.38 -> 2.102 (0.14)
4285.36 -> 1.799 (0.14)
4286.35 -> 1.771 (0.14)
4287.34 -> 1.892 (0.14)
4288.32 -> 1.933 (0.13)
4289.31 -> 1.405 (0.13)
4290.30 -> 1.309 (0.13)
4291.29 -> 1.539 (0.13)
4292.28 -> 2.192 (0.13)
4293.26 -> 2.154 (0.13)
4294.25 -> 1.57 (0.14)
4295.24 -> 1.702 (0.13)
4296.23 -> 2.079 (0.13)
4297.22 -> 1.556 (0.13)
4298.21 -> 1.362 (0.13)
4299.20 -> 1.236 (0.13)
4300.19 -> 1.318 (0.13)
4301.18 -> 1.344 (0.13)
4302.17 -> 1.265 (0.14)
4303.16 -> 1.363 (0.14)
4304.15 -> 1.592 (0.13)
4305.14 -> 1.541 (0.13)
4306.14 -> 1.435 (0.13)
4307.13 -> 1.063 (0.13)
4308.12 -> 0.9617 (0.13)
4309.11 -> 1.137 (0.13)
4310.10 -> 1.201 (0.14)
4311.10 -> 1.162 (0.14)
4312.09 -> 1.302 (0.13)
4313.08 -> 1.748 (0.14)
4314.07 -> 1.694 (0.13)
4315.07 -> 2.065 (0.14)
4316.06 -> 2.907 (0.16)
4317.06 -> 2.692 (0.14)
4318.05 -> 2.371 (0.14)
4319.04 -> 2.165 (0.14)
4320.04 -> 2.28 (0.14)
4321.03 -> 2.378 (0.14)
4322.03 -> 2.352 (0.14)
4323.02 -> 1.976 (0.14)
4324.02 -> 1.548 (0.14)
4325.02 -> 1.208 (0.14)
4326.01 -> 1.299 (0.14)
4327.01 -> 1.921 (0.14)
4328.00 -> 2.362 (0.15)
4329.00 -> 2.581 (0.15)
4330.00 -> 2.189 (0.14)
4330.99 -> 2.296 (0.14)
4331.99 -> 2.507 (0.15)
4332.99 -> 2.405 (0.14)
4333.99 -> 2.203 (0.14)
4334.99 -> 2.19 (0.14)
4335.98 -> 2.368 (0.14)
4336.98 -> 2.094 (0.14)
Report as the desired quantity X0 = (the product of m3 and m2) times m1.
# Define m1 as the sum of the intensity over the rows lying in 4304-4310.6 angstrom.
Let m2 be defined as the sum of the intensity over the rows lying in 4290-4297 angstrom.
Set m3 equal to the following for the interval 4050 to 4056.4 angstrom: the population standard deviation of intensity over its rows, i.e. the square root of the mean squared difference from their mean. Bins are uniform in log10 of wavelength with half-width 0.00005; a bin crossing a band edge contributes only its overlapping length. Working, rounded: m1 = 8.9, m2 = 12.5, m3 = 0.16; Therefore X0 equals 18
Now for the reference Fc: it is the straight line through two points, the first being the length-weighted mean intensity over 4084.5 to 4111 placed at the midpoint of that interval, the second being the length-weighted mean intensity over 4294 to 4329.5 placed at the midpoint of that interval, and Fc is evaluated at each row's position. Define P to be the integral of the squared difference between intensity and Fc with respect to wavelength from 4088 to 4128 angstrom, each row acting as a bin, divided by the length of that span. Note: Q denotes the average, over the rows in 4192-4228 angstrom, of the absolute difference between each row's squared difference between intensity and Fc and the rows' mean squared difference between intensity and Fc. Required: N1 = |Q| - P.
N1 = 0.13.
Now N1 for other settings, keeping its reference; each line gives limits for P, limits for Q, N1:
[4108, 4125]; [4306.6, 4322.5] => 0.19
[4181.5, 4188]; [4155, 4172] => 0.02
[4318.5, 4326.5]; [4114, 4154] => -0.15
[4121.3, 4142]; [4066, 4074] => 0.20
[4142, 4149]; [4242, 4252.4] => -0.07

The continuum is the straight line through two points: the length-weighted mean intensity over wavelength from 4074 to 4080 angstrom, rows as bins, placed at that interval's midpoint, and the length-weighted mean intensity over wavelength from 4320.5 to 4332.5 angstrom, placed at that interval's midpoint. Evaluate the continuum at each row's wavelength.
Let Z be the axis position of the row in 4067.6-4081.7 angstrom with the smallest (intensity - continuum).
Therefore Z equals 4071.81 angstrom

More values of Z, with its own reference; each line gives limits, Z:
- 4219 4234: 4226.57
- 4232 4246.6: 4235.33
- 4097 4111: 4101.92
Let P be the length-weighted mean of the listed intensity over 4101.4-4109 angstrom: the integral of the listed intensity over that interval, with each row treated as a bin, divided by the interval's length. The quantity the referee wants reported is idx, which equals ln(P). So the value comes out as 0.70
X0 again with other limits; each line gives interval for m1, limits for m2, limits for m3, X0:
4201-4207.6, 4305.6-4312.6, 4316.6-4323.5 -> 23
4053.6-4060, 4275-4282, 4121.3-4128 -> 32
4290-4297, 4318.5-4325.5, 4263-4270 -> 41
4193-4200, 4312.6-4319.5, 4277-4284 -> 24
